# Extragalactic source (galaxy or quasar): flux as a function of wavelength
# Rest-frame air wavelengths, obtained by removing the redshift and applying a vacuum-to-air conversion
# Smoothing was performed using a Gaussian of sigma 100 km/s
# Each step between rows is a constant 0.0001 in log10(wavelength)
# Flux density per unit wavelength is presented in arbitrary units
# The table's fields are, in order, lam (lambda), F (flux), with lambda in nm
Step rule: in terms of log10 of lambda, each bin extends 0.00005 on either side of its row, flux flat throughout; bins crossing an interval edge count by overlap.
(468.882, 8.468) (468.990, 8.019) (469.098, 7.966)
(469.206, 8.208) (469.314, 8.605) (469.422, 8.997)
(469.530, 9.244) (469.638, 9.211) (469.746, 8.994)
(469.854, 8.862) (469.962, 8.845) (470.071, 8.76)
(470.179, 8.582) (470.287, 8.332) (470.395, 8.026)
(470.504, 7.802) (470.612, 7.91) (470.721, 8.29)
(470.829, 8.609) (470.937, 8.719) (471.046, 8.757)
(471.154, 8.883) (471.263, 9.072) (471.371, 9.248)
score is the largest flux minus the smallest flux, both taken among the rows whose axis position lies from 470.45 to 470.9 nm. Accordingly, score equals 0.81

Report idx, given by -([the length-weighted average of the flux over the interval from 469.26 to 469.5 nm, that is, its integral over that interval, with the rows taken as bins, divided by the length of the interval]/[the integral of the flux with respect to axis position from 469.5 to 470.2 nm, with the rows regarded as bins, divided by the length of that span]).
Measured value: -0.99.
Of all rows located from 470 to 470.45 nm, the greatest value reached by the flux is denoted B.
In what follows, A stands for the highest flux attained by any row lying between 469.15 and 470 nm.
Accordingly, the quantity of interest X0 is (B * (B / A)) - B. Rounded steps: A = 9.244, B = 8.76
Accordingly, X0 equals -0.5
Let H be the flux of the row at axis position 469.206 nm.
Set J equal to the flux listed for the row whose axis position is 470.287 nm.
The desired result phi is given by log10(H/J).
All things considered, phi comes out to -0.01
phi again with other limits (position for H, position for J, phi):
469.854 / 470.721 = 0.03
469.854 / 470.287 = 0.03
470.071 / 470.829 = 0.01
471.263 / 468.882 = 0.03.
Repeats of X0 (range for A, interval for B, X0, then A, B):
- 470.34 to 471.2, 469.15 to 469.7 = 0.4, 8.883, 9.244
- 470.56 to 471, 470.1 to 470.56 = -0.1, 8.719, 8.582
